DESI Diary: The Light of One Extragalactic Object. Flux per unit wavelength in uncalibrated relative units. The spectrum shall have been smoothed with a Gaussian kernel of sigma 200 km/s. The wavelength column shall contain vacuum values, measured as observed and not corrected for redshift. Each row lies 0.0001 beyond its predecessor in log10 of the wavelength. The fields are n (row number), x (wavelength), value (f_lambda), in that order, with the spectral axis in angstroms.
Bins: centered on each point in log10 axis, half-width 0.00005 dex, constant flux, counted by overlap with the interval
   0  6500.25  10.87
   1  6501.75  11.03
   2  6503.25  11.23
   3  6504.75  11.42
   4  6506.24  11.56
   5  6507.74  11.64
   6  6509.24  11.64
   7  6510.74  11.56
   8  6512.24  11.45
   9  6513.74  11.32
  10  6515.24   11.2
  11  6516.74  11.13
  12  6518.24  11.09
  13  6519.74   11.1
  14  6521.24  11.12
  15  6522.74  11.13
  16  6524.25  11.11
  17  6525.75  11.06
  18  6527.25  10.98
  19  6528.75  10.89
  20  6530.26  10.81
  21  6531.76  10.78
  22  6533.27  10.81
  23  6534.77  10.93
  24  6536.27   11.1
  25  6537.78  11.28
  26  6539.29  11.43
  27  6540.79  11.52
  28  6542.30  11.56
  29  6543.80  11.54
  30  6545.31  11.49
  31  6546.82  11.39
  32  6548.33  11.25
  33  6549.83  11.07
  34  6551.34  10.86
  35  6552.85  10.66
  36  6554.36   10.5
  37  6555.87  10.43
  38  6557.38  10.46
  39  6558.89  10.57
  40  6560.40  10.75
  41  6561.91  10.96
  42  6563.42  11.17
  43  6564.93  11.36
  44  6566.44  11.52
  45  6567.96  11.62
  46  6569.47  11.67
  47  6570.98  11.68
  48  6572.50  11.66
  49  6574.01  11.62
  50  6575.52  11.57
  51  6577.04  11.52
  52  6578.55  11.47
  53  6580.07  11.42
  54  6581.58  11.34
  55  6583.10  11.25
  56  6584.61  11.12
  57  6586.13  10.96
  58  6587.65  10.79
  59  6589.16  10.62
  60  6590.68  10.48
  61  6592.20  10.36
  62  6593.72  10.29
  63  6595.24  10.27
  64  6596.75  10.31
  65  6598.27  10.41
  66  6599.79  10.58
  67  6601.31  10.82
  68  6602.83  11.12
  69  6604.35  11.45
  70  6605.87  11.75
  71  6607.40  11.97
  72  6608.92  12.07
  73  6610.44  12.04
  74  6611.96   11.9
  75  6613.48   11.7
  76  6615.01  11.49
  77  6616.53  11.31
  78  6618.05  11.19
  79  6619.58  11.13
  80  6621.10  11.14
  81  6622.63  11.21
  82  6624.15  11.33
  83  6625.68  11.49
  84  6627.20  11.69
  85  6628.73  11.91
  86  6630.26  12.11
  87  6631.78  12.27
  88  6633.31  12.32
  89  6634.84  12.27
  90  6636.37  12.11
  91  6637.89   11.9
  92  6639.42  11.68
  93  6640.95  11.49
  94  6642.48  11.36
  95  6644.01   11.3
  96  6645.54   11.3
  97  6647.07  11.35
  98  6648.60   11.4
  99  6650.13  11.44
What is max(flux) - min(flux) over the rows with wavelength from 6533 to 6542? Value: 0.7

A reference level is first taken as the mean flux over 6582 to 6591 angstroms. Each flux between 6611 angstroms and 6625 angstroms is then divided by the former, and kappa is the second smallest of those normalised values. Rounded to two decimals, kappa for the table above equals 1.02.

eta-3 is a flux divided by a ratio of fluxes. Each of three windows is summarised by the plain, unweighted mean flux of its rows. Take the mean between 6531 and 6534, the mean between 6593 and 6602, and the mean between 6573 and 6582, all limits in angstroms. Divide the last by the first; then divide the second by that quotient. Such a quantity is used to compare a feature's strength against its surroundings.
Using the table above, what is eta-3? 9.8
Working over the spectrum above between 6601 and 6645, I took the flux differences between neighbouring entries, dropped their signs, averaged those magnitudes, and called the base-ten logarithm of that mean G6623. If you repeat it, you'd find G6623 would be -0.80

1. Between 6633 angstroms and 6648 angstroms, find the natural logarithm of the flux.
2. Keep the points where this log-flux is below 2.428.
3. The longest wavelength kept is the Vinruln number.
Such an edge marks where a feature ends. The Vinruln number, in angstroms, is 6645.54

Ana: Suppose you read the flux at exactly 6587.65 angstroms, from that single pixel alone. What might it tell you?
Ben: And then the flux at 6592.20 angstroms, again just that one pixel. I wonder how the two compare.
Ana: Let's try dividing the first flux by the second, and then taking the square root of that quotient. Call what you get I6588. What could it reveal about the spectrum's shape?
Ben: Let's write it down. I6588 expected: 1.02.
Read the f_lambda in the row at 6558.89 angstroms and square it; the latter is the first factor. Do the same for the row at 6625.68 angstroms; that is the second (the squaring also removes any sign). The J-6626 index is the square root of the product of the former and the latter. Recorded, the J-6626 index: 121.4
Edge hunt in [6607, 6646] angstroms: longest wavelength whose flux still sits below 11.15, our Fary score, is 6621.10 angstroms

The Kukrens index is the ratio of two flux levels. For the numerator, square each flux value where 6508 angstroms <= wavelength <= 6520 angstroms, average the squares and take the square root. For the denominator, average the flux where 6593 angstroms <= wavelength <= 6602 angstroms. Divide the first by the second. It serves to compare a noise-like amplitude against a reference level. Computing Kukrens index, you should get 1.08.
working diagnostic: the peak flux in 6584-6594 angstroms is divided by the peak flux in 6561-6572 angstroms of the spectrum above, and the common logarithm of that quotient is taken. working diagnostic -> -0.02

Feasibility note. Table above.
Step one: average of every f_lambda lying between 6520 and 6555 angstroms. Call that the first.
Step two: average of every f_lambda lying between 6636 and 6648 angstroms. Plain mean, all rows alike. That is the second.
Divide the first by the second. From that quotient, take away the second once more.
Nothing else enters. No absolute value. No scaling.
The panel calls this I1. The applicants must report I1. -10.6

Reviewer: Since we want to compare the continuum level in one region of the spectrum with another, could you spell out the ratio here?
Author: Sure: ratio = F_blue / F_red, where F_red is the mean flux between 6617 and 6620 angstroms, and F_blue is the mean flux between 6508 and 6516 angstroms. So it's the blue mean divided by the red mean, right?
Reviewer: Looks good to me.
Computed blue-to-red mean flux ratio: 1.02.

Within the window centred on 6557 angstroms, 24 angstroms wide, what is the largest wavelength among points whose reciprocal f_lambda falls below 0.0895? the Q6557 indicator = 6567.96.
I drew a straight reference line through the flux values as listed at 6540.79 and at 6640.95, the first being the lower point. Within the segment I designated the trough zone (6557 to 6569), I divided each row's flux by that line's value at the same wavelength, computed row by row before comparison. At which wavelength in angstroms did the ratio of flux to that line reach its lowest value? 6557.38 angstroms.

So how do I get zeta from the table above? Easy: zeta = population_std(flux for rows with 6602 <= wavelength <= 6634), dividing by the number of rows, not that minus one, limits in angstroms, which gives 0.39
